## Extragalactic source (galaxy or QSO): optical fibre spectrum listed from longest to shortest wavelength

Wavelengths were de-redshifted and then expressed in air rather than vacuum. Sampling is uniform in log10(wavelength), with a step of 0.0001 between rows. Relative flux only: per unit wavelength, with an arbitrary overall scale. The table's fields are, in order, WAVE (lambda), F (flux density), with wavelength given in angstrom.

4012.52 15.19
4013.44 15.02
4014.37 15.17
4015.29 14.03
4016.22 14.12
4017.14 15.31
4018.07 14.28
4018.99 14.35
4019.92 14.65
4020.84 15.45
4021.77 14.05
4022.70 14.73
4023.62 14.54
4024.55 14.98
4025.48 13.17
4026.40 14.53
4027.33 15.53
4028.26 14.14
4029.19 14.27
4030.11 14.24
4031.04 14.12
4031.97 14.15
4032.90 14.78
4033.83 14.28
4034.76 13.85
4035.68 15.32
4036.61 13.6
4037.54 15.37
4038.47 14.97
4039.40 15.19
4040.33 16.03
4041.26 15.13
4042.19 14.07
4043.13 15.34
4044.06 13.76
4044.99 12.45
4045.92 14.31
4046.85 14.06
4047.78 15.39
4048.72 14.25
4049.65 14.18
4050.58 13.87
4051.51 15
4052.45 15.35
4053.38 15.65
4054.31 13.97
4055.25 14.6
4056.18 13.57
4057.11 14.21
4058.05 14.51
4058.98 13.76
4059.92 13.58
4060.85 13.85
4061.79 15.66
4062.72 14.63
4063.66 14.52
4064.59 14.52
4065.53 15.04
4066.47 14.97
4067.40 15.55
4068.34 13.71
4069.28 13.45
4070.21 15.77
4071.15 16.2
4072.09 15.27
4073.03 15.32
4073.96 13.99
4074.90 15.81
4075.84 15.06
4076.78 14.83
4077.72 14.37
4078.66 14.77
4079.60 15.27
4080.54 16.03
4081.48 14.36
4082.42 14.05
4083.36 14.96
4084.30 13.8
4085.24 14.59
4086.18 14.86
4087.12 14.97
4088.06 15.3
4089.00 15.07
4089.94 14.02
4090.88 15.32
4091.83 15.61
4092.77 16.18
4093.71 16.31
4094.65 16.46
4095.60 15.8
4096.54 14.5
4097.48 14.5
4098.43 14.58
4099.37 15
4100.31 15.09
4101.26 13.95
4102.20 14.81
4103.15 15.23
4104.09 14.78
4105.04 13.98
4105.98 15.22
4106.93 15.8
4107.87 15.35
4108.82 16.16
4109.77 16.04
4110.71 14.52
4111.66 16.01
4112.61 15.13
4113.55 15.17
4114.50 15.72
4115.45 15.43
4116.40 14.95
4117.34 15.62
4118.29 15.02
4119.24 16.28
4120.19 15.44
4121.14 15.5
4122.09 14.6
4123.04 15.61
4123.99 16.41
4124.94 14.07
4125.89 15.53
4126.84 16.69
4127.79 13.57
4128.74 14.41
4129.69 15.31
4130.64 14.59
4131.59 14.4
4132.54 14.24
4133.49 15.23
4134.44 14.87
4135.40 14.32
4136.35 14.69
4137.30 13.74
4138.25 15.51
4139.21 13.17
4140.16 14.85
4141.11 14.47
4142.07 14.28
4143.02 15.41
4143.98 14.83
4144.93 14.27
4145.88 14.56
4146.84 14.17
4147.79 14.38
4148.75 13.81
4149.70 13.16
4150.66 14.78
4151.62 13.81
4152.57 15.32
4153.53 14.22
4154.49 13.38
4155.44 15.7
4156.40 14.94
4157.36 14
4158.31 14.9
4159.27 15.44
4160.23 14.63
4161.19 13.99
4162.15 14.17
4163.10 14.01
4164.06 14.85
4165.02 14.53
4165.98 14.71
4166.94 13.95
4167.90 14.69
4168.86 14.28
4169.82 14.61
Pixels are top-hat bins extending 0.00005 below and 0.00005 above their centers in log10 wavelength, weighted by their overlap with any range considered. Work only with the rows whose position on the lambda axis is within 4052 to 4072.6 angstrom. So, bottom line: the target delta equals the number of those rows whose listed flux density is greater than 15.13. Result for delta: 7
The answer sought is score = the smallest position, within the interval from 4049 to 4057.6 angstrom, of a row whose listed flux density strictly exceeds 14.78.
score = 4051.51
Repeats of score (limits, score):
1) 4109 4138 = 4109.77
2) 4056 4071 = 4061.79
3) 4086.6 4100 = 4087.12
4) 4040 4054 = 4040.33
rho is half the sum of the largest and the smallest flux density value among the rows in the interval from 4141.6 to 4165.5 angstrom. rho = 14.4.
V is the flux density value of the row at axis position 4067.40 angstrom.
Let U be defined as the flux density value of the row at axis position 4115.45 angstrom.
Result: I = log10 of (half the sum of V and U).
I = 1.19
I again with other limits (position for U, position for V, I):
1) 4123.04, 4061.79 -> 1.19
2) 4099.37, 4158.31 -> 1.17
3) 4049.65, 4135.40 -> 1.15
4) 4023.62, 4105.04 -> 1.15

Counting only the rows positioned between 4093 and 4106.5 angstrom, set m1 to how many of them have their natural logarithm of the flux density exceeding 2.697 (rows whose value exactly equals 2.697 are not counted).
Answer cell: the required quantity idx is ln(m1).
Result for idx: 1.95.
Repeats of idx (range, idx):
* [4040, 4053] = 1.79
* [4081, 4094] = 2.20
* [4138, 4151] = 1.10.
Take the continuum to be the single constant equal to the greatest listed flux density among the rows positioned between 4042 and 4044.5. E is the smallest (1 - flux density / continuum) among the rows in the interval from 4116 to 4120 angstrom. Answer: -0.061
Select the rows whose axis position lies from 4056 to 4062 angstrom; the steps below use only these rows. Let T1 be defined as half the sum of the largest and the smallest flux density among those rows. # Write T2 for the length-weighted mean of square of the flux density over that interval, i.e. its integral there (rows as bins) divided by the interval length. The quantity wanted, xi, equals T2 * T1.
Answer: 2922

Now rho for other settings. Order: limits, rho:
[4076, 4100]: 15.1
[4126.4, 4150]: 14.9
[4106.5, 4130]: 15.1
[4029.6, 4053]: 14.2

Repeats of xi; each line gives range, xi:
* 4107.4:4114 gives 3684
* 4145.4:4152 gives 2779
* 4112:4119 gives 3610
